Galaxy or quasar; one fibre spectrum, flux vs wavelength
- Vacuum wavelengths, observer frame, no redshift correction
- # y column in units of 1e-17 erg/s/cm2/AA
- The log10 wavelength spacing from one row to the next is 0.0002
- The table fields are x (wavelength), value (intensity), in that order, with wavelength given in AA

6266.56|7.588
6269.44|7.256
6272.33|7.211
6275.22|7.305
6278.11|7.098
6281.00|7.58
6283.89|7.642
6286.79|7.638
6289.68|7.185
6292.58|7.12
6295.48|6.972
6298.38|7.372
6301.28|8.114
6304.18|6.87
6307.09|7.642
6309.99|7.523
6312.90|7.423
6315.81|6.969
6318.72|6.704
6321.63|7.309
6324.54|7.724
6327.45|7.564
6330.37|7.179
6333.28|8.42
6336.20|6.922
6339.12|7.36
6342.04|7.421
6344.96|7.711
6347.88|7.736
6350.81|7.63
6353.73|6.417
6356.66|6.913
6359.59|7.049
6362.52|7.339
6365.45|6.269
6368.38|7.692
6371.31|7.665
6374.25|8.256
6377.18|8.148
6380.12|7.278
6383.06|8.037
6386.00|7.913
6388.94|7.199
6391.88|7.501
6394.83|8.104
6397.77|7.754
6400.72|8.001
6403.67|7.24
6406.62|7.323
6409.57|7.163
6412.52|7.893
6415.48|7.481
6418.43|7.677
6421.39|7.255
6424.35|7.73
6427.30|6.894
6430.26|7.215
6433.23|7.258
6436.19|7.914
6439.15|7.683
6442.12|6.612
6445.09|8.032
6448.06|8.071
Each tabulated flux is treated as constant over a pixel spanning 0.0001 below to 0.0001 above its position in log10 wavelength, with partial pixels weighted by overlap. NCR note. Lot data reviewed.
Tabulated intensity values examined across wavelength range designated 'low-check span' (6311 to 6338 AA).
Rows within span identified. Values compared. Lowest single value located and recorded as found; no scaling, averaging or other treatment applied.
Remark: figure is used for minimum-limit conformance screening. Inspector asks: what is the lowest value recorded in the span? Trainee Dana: 6.704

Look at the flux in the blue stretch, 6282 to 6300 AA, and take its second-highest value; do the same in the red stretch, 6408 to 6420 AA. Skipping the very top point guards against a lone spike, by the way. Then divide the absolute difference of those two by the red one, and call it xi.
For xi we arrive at 0.0051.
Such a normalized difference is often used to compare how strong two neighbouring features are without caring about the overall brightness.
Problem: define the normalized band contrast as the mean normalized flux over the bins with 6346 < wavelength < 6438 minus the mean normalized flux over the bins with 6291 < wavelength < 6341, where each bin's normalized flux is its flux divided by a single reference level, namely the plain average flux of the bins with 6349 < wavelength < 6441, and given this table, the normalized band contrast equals 0.016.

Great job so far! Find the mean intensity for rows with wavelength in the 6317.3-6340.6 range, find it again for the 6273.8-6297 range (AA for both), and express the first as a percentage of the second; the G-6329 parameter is 101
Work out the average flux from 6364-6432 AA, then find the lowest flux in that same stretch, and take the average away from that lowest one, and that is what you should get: -1.3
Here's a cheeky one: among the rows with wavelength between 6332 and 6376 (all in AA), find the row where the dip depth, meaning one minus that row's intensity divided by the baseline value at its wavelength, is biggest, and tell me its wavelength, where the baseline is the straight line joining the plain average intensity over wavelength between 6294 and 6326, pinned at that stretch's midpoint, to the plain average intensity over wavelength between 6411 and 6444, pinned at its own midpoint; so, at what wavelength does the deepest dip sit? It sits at 6365.45 AA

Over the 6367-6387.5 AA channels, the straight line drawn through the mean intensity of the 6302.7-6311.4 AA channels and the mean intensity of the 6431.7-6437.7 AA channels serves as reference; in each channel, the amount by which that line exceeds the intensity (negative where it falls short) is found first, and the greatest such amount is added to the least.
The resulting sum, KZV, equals -0.6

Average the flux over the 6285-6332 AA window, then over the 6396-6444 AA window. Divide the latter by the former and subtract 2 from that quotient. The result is -0.98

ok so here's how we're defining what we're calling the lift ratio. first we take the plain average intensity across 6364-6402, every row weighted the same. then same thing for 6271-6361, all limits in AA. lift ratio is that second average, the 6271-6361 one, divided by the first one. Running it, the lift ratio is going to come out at 0.957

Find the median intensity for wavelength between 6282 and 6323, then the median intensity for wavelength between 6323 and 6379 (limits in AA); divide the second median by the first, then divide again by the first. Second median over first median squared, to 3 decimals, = 0.140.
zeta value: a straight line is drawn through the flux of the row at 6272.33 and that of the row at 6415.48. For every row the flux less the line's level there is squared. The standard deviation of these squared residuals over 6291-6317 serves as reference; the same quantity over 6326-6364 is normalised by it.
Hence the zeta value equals 1.7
